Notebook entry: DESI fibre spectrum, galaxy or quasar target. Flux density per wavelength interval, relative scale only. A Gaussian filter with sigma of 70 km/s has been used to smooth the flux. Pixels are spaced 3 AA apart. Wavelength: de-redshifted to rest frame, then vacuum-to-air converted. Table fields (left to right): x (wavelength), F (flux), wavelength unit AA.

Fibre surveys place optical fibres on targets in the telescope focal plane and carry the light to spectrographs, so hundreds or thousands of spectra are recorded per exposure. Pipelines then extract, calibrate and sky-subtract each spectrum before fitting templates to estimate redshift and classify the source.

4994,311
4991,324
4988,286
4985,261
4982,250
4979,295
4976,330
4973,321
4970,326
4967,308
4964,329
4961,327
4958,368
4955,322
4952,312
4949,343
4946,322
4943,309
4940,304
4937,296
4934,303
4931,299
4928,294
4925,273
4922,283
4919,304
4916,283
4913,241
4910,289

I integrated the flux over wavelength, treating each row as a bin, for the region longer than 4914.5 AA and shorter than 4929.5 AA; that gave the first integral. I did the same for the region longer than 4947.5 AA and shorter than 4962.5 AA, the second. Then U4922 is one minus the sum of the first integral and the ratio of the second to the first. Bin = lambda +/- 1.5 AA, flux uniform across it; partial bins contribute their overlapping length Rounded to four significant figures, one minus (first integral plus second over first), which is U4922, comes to -4311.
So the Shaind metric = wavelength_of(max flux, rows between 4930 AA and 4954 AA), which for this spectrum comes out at 4949 AA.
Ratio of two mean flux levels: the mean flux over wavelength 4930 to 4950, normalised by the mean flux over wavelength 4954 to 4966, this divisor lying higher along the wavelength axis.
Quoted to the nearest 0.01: 0.92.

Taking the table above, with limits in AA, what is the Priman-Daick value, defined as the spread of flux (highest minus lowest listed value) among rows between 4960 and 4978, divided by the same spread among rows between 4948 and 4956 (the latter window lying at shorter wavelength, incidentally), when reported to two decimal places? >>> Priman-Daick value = 0.71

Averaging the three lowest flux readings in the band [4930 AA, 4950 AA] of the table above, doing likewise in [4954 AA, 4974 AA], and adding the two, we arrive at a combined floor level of 616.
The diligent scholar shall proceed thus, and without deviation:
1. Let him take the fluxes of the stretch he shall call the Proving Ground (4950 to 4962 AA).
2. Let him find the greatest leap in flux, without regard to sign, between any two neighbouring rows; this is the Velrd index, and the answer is 46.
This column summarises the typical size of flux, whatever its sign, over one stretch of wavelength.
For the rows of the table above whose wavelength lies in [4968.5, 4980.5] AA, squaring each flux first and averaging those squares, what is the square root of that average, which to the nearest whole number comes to 318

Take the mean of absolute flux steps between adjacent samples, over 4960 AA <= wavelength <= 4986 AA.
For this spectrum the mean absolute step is 18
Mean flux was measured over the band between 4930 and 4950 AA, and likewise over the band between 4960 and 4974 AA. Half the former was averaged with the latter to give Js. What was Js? 239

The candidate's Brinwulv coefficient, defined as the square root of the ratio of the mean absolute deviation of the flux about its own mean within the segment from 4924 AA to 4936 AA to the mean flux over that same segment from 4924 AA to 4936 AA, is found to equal 0.18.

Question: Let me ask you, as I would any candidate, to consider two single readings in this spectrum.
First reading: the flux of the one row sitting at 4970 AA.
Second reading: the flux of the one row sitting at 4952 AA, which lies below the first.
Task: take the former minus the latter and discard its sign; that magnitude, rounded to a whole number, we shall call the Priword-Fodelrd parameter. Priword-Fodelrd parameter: 14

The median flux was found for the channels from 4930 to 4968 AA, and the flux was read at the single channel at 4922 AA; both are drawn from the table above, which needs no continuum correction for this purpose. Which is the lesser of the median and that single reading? 283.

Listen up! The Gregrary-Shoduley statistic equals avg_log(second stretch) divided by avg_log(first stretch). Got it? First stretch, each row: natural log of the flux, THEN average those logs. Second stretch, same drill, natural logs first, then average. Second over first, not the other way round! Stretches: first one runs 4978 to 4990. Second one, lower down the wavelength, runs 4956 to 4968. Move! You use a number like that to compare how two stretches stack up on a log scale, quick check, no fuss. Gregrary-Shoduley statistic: 1.04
